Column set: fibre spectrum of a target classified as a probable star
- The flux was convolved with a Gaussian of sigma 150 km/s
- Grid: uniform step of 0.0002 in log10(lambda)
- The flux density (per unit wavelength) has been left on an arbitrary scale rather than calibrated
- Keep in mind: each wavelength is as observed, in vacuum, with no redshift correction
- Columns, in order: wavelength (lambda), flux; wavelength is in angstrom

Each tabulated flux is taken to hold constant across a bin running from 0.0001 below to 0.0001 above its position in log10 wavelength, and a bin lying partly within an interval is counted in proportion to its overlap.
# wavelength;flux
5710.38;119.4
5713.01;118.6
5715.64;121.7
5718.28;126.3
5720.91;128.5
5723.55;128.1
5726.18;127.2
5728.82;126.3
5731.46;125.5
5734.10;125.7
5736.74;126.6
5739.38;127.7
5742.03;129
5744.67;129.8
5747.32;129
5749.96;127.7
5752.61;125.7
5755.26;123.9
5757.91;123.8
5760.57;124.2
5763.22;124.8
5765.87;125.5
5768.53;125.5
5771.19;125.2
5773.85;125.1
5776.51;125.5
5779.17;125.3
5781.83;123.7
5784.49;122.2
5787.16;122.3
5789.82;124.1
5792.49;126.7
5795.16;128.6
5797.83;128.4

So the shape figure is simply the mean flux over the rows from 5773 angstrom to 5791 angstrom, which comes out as 124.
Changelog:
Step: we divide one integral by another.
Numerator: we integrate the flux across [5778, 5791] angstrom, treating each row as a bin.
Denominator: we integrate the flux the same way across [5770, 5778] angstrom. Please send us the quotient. 1.6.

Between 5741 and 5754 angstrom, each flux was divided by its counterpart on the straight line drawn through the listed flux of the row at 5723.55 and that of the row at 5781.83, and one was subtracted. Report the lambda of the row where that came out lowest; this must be 5752.61 angstrom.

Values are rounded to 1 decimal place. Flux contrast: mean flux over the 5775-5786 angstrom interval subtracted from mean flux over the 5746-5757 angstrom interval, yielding 2.4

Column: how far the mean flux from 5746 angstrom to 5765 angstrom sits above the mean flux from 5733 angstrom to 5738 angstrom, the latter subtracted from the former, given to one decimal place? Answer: -0.6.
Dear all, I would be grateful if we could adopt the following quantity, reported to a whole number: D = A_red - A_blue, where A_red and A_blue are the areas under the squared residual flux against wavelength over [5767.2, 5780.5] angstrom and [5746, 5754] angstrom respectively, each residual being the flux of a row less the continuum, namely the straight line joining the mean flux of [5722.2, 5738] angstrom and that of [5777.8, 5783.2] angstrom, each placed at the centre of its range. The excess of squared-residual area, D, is -32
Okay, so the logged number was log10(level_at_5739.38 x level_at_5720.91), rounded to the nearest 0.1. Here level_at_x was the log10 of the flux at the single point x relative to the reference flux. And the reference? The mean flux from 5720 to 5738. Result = -4.8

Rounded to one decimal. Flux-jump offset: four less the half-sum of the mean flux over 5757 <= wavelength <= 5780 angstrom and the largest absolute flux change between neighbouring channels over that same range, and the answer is -58.8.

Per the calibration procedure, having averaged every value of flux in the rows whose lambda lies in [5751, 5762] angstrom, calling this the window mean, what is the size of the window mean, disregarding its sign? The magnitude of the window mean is 124.4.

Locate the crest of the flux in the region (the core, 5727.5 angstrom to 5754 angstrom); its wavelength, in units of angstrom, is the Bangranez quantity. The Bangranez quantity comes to 5744.67 angstrom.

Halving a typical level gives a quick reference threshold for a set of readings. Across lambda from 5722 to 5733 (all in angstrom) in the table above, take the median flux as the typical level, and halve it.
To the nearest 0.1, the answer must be 63.4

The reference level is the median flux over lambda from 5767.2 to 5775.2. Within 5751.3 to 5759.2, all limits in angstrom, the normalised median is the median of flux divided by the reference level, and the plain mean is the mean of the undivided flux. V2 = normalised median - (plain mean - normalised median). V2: -122.5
